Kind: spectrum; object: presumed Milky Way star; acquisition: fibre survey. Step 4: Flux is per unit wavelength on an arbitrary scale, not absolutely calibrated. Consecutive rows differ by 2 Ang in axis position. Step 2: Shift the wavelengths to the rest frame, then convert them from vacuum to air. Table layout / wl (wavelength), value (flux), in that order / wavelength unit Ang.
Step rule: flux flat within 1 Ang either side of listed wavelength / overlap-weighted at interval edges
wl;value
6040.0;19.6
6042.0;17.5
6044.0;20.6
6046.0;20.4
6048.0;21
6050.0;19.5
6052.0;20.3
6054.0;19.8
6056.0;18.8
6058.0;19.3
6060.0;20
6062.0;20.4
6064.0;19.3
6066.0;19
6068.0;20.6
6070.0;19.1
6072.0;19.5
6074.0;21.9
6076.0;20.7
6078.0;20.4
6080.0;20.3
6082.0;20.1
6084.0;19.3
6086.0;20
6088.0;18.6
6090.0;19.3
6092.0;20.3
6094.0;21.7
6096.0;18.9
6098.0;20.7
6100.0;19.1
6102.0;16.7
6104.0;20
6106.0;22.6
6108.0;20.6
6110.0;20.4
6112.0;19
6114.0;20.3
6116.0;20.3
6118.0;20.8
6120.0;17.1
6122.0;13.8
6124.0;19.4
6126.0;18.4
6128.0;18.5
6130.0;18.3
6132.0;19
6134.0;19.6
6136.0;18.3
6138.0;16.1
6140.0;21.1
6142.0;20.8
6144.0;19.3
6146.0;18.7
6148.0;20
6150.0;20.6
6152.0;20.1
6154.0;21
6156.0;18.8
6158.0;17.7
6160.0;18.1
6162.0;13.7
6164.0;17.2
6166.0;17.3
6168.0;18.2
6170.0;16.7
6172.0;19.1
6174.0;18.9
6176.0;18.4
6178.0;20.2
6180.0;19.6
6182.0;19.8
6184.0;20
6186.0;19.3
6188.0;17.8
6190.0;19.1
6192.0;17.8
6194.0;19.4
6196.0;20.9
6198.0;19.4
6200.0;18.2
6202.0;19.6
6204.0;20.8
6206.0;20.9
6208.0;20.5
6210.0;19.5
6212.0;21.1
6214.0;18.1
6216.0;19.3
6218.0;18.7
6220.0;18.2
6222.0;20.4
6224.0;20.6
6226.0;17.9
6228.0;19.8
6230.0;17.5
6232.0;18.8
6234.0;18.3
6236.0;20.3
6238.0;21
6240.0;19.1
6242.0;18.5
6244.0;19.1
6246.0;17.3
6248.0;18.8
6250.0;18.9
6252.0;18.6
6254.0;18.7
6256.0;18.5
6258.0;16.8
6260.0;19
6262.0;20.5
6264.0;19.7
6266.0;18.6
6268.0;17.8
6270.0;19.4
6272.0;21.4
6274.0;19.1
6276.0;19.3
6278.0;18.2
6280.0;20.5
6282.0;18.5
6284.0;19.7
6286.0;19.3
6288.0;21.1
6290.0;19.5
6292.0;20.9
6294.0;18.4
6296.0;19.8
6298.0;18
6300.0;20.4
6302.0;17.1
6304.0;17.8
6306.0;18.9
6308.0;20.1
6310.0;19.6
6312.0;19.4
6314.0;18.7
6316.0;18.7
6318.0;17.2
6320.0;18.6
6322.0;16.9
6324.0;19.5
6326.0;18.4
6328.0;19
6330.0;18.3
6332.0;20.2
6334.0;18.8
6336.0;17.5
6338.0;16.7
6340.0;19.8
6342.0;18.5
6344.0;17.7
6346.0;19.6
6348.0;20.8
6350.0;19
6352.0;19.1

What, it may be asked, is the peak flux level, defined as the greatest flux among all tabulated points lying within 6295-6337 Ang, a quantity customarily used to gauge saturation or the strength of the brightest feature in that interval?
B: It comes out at 20.4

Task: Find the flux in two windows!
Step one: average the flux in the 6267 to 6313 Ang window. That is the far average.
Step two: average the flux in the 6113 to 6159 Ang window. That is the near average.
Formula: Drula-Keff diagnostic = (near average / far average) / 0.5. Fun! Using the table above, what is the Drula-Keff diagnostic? 1.97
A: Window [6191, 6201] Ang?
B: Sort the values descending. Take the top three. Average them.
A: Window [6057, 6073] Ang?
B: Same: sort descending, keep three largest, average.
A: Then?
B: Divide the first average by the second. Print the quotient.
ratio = 0.98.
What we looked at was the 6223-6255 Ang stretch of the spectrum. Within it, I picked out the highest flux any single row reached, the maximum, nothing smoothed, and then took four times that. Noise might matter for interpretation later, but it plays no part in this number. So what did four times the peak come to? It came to 84.0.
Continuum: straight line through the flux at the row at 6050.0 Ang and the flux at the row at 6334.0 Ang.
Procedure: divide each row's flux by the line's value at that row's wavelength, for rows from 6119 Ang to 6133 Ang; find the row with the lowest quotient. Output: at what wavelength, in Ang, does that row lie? 6122.0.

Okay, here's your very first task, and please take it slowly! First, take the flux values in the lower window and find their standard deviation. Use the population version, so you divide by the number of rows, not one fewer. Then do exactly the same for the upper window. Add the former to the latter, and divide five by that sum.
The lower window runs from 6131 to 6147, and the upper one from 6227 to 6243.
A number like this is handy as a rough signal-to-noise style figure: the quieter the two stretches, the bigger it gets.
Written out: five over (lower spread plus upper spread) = 2.0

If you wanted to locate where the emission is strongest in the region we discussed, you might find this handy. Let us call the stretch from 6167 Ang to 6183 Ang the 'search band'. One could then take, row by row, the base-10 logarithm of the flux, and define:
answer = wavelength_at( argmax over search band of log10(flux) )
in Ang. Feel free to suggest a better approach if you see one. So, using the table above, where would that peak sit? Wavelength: 6178.0 Ang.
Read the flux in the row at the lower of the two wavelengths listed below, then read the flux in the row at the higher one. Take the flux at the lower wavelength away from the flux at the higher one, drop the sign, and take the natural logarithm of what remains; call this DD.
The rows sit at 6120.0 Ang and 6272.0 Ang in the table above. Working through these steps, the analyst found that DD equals 1.5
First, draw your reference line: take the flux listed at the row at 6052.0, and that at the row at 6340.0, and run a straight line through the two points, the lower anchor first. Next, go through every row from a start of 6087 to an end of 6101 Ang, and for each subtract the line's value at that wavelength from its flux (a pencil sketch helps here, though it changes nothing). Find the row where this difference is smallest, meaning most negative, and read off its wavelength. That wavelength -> 6088.0 Ang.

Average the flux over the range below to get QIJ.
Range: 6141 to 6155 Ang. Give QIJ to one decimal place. 20.1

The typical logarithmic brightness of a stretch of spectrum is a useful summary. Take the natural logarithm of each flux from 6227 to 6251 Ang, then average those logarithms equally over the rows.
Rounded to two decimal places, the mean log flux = 2.94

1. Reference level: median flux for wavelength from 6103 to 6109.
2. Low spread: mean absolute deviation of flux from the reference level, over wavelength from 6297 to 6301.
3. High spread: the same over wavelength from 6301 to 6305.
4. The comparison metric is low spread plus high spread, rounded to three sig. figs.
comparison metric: 4.55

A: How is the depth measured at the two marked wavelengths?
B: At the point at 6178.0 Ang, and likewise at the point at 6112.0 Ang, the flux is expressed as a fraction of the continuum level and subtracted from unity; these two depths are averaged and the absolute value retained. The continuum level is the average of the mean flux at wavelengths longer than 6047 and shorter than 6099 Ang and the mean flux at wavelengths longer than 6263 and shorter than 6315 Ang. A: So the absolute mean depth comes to 0.001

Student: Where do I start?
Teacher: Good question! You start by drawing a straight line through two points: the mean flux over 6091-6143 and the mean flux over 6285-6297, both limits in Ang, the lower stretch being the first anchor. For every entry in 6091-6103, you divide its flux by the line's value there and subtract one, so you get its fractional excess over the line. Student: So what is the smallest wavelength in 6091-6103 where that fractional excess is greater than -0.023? 6092.0 Ang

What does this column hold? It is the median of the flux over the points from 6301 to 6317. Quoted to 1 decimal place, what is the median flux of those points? 18.8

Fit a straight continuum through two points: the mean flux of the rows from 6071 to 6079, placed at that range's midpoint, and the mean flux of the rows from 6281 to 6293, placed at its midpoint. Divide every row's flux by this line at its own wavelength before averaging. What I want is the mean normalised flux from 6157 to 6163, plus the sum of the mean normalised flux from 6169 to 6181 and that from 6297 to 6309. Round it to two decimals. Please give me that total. 2.69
